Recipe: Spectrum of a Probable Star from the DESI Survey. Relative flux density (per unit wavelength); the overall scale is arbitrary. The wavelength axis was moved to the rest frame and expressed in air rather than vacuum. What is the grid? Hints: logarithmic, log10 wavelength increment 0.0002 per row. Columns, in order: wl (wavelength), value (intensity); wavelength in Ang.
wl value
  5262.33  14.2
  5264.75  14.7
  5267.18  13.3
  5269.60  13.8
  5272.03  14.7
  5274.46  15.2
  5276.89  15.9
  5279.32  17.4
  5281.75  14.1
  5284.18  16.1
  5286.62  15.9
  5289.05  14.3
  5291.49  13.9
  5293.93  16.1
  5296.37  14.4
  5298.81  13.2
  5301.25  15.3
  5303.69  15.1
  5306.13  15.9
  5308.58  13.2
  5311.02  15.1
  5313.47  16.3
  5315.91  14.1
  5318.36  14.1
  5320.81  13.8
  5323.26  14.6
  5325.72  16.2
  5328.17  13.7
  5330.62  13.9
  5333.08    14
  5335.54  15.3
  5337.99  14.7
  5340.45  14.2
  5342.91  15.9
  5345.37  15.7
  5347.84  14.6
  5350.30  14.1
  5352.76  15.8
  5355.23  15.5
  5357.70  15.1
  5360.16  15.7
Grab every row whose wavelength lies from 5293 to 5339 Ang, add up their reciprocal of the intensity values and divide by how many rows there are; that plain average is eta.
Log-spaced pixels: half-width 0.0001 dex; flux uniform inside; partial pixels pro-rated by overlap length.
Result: 0.0684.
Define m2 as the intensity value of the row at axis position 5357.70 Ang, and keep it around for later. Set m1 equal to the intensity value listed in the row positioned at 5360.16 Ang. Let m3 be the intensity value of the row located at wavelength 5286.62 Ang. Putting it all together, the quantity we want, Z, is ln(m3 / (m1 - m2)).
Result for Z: 3.3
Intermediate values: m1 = 15.7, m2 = 15.1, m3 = 15.9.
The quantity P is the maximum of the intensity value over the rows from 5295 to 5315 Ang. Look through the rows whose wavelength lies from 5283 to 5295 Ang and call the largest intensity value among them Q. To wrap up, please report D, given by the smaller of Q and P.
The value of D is 16.1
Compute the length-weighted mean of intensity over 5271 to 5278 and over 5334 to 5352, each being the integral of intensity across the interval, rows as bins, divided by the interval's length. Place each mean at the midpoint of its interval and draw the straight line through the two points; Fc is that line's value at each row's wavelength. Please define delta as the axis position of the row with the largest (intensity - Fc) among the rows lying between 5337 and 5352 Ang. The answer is 5342.91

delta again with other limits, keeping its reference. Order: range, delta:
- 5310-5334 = 5313.47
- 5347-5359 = 5352.76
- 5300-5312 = 5306.13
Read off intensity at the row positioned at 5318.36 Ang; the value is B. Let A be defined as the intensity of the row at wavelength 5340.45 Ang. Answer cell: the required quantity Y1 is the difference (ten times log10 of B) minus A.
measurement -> -2.7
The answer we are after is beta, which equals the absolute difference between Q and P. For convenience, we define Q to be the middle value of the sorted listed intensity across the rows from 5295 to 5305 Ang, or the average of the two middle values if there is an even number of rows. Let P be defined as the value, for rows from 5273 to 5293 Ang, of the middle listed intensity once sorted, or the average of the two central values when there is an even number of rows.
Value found 0.8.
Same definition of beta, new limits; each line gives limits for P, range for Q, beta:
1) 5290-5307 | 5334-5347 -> 0.2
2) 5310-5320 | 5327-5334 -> 0.7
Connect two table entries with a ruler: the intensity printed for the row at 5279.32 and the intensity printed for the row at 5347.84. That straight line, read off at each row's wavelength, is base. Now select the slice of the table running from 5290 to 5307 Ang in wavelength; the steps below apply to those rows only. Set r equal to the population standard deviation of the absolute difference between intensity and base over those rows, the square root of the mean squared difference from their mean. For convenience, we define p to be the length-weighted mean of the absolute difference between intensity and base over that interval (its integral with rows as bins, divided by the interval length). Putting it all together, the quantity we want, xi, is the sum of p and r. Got 2.9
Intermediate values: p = 1.80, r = 1.07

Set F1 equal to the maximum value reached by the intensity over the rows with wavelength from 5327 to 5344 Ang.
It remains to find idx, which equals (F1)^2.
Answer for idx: 253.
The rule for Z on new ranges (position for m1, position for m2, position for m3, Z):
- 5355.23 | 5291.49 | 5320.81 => 2.2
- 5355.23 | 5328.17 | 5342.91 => 2.2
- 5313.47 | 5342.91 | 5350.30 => 3.6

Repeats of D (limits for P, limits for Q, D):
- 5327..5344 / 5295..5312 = 15.9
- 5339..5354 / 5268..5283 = 15.9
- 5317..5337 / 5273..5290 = 16.2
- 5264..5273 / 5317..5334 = 14.7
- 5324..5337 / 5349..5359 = 15.8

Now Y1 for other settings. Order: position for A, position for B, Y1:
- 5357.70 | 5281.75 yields -3.6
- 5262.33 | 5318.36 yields -2.7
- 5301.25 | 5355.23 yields -3.4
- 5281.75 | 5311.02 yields -2.3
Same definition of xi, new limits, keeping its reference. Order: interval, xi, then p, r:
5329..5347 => 1.3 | 0.84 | 0.42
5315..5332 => 1.9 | 1.45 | 0.42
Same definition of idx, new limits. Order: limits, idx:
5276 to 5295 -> 303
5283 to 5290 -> 259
